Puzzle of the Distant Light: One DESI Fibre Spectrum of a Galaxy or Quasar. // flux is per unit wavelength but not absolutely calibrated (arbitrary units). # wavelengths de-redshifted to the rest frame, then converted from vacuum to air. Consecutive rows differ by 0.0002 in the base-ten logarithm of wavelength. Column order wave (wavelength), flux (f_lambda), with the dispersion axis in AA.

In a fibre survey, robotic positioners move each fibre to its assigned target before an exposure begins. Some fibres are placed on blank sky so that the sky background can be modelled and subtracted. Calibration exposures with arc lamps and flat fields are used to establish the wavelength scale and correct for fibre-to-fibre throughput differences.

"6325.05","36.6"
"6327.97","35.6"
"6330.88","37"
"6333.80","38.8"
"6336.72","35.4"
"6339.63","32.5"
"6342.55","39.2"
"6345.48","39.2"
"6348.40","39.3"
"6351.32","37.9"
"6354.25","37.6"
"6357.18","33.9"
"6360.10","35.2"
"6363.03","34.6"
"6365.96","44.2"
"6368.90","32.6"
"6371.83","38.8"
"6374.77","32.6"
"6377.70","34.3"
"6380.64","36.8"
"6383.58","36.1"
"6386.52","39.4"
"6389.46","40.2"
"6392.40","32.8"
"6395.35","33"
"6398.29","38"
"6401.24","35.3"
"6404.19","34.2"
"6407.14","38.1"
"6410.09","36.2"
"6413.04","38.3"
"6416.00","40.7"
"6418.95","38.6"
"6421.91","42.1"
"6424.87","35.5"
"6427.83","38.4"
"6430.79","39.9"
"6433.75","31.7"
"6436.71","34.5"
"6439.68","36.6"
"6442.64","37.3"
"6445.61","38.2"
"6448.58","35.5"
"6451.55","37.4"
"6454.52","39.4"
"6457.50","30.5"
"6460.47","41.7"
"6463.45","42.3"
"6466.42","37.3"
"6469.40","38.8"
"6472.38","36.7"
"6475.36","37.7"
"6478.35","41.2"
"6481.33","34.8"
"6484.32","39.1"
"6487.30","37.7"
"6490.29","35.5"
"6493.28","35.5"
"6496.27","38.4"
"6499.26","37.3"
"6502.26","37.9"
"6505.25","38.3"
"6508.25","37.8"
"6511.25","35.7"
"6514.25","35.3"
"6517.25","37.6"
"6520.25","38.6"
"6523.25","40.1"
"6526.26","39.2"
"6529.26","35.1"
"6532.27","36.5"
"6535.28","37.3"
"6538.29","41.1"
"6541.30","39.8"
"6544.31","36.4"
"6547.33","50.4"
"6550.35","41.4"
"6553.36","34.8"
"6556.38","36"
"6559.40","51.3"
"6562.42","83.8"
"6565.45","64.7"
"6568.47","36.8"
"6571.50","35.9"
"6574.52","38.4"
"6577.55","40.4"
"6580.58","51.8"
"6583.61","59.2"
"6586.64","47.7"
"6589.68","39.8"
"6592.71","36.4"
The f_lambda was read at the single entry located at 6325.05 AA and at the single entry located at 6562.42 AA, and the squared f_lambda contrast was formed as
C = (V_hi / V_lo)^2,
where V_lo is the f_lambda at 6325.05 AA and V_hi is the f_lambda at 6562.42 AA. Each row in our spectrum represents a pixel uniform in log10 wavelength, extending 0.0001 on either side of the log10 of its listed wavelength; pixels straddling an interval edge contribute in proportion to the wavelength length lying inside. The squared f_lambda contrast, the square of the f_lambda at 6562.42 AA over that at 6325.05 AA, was 5.24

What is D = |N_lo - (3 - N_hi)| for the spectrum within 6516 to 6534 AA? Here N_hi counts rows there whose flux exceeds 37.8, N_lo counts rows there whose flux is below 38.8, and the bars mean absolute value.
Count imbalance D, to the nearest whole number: 4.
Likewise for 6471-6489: 3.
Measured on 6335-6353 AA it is 4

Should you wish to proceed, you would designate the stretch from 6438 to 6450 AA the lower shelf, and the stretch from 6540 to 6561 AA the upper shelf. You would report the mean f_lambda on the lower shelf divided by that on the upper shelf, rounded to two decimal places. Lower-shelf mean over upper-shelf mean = 0.89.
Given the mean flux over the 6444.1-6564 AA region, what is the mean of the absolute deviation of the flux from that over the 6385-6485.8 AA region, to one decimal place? 2.8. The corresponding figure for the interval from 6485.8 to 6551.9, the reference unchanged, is 2.6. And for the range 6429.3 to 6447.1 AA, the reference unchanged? 3.3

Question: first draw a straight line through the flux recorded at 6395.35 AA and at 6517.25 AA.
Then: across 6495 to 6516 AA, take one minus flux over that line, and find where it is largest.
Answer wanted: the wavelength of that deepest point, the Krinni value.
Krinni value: 6514.25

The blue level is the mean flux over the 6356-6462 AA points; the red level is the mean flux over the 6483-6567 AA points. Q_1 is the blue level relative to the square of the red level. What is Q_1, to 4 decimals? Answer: 0.0217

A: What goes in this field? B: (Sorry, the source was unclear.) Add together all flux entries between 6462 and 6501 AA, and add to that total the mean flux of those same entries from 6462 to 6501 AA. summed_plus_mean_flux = 530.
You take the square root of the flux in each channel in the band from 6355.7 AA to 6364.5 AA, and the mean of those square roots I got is 5.88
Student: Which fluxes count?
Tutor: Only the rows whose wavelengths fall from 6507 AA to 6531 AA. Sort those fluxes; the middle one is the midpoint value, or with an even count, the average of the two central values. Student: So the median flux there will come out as 37.7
